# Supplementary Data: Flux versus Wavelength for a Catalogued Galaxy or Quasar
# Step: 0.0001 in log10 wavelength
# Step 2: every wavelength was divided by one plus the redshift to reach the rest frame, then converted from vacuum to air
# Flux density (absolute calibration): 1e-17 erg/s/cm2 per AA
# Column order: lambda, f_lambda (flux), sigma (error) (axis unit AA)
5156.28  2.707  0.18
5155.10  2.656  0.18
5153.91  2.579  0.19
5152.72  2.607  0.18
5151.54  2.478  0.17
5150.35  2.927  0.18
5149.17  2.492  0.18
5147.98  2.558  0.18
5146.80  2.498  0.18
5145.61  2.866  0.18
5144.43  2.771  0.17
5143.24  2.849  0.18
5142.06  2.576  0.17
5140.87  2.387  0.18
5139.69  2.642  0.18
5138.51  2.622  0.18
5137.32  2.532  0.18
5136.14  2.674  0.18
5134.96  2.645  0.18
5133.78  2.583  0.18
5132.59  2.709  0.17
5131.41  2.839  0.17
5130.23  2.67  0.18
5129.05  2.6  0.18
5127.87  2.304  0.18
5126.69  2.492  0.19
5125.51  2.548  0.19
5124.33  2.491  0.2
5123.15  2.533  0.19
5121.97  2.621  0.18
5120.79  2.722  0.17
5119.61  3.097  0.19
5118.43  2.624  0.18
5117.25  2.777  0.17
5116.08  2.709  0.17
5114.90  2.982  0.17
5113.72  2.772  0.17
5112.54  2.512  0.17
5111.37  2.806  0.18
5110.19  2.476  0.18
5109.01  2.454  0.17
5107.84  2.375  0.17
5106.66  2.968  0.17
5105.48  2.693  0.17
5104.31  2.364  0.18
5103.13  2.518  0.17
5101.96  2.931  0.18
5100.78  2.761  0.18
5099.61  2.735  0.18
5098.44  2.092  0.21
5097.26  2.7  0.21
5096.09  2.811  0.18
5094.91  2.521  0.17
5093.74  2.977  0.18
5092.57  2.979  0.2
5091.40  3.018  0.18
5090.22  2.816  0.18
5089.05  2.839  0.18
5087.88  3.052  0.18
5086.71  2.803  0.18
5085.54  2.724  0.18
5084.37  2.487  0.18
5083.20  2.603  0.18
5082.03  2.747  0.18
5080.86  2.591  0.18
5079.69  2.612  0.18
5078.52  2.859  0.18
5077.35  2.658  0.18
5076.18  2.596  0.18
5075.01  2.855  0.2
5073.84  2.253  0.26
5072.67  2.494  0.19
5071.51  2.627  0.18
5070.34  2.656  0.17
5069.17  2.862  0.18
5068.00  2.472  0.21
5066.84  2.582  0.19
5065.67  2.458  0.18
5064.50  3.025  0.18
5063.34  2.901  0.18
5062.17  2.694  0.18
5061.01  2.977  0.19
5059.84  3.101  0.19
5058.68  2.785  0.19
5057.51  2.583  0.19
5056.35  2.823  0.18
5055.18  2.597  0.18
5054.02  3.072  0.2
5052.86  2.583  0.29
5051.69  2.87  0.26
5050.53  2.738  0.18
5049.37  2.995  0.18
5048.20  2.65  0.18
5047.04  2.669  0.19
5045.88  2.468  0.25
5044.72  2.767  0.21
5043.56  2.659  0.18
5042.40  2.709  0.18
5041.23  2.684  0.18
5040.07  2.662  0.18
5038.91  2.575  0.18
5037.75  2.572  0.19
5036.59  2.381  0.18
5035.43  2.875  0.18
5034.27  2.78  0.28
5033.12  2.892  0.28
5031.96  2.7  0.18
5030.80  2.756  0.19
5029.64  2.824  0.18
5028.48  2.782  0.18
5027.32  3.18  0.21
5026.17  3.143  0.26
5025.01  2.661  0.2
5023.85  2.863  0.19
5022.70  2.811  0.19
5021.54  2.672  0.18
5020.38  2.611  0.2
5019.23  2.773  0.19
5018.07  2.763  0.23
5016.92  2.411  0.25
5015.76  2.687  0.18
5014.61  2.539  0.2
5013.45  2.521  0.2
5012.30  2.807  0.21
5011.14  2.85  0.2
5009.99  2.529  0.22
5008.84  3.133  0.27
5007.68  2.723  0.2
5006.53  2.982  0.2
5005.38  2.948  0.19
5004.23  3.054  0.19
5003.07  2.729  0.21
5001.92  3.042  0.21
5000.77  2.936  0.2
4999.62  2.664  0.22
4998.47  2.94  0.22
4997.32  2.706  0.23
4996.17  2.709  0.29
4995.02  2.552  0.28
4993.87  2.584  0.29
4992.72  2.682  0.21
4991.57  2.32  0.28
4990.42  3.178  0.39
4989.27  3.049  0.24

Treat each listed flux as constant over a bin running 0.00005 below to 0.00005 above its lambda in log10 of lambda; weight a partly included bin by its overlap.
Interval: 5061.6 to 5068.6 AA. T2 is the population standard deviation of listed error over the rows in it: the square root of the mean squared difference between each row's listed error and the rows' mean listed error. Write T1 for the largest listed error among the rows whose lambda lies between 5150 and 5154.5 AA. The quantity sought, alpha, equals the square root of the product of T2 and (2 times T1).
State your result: 0.065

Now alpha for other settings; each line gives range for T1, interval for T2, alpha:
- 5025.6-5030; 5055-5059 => 0.051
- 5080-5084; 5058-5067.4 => 0.042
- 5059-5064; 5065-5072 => 0.069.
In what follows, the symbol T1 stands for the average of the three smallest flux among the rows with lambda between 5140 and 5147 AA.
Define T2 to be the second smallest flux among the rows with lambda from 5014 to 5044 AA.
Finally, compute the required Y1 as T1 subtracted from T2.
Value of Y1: -0.08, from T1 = 2.49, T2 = 2.411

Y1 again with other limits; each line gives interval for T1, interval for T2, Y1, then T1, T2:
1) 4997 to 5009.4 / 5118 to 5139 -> -0.21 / 2.70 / 2.491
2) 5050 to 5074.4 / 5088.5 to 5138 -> -0.09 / 2.39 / 2.304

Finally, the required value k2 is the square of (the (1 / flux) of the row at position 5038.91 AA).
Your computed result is 0.15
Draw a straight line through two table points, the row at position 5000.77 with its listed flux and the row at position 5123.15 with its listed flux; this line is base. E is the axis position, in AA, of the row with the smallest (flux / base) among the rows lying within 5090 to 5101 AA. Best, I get 5098.44 AA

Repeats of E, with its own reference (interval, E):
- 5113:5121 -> 5118.43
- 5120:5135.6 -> 5127.87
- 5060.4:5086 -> 5073.84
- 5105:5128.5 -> 5127.87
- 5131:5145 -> 5140.87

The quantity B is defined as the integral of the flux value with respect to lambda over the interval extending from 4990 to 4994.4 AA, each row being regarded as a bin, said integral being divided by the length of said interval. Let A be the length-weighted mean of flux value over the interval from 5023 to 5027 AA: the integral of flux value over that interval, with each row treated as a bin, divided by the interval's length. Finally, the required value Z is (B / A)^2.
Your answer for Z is 0.85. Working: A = 2.91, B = 2.67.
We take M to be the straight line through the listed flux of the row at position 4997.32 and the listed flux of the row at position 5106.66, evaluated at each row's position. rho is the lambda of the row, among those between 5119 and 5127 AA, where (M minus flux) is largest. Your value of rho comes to 5126.69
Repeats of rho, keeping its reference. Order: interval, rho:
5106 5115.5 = 5107.84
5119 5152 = 5127.87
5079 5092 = 5084.37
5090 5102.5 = 5098.44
